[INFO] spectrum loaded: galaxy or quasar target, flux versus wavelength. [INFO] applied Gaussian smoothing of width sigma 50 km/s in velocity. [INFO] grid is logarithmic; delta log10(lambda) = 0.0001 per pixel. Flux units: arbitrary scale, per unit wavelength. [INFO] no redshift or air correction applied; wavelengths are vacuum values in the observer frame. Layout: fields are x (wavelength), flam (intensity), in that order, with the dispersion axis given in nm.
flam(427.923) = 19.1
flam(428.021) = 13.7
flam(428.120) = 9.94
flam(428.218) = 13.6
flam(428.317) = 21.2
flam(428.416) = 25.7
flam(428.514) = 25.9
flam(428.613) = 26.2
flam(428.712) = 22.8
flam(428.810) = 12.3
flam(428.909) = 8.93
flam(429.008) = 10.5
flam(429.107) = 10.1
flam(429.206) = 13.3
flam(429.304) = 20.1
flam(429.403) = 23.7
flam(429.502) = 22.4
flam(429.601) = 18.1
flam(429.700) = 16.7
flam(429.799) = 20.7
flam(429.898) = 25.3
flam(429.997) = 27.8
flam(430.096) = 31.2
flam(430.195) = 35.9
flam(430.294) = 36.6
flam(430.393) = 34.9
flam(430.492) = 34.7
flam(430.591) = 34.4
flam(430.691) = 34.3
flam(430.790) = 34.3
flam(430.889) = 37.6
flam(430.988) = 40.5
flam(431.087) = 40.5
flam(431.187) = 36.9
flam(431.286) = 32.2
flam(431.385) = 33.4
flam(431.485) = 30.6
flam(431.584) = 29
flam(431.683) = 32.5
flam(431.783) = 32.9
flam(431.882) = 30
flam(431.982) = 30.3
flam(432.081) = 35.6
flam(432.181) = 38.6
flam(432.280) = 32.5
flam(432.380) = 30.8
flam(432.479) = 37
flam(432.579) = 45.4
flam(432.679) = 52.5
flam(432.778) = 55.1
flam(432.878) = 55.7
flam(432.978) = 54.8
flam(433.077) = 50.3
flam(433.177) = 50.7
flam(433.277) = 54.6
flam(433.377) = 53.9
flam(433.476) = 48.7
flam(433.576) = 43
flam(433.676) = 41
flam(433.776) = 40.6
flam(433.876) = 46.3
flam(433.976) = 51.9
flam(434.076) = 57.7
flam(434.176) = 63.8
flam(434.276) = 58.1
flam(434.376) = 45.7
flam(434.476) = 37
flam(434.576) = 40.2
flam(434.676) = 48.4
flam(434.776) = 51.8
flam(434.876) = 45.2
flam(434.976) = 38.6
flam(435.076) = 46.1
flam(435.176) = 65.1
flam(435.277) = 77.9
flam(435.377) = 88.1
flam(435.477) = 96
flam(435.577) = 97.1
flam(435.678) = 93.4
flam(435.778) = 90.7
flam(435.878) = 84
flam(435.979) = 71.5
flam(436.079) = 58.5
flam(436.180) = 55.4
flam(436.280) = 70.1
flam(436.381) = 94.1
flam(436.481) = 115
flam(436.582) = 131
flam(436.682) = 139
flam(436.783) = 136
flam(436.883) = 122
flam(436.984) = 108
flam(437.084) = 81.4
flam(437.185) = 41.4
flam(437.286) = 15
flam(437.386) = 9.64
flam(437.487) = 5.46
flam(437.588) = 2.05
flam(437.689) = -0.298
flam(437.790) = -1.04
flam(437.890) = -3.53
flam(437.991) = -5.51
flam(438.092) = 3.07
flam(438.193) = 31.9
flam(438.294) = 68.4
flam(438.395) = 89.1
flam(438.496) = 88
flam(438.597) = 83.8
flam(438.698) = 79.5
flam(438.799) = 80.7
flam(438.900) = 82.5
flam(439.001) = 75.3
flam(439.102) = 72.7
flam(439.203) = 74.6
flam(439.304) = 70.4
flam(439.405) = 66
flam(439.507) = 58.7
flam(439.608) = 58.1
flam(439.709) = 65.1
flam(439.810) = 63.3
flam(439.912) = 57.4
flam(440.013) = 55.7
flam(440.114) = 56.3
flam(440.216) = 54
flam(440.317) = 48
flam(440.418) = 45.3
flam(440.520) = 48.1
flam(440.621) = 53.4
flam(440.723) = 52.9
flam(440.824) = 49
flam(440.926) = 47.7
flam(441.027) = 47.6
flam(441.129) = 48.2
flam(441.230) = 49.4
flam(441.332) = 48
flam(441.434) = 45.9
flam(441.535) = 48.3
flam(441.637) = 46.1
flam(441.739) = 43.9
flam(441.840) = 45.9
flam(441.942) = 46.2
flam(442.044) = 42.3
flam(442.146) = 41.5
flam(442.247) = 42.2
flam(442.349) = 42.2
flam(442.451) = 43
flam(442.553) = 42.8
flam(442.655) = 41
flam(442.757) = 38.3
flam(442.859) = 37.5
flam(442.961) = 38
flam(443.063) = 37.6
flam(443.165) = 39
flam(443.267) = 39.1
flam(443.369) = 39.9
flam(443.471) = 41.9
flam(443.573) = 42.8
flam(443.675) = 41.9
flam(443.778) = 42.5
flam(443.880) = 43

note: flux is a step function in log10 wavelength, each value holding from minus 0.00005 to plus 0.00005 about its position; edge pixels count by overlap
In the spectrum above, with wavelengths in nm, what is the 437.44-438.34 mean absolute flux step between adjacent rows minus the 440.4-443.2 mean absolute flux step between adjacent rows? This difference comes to 9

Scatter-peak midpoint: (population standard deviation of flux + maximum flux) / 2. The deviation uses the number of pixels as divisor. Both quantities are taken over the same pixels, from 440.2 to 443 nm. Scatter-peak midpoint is 29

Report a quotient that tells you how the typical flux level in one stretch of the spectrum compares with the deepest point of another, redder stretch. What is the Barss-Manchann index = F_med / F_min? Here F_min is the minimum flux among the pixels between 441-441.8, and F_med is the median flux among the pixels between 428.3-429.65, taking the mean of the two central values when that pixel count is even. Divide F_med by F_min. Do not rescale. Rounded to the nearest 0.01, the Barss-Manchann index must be 0.47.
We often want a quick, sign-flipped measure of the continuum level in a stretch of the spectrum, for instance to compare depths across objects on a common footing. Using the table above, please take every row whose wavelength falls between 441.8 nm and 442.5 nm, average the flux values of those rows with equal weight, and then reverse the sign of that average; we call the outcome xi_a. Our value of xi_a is -43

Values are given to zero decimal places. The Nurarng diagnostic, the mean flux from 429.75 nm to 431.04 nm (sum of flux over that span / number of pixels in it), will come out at 33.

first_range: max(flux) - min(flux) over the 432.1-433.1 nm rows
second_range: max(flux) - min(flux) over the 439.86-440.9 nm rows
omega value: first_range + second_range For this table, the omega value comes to 37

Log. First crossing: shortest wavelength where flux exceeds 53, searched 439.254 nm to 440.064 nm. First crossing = 439.304 nm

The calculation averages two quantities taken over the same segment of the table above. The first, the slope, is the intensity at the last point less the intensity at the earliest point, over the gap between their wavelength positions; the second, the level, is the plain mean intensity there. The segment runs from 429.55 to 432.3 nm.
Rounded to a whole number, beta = 19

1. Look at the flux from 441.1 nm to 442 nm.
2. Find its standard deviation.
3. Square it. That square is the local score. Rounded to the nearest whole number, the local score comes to 3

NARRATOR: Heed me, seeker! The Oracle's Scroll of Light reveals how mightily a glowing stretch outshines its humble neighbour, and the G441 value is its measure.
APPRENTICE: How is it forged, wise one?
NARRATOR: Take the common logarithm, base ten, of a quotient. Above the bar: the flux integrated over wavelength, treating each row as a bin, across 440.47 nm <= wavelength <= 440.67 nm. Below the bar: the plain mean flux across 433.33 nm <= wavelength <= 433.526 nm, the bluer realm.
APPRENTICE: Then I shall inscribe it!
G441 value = -0.70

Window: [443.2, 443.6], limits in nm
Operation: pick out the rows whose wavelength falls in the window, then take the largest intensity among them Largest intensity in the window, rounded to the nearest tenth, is 42.8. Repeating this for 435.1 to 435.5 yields 96.0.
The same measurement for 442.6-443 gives 41.0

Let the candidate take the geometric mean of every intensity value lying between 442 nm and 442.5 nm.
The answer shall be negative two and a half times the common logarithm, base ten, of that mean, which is -4.06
